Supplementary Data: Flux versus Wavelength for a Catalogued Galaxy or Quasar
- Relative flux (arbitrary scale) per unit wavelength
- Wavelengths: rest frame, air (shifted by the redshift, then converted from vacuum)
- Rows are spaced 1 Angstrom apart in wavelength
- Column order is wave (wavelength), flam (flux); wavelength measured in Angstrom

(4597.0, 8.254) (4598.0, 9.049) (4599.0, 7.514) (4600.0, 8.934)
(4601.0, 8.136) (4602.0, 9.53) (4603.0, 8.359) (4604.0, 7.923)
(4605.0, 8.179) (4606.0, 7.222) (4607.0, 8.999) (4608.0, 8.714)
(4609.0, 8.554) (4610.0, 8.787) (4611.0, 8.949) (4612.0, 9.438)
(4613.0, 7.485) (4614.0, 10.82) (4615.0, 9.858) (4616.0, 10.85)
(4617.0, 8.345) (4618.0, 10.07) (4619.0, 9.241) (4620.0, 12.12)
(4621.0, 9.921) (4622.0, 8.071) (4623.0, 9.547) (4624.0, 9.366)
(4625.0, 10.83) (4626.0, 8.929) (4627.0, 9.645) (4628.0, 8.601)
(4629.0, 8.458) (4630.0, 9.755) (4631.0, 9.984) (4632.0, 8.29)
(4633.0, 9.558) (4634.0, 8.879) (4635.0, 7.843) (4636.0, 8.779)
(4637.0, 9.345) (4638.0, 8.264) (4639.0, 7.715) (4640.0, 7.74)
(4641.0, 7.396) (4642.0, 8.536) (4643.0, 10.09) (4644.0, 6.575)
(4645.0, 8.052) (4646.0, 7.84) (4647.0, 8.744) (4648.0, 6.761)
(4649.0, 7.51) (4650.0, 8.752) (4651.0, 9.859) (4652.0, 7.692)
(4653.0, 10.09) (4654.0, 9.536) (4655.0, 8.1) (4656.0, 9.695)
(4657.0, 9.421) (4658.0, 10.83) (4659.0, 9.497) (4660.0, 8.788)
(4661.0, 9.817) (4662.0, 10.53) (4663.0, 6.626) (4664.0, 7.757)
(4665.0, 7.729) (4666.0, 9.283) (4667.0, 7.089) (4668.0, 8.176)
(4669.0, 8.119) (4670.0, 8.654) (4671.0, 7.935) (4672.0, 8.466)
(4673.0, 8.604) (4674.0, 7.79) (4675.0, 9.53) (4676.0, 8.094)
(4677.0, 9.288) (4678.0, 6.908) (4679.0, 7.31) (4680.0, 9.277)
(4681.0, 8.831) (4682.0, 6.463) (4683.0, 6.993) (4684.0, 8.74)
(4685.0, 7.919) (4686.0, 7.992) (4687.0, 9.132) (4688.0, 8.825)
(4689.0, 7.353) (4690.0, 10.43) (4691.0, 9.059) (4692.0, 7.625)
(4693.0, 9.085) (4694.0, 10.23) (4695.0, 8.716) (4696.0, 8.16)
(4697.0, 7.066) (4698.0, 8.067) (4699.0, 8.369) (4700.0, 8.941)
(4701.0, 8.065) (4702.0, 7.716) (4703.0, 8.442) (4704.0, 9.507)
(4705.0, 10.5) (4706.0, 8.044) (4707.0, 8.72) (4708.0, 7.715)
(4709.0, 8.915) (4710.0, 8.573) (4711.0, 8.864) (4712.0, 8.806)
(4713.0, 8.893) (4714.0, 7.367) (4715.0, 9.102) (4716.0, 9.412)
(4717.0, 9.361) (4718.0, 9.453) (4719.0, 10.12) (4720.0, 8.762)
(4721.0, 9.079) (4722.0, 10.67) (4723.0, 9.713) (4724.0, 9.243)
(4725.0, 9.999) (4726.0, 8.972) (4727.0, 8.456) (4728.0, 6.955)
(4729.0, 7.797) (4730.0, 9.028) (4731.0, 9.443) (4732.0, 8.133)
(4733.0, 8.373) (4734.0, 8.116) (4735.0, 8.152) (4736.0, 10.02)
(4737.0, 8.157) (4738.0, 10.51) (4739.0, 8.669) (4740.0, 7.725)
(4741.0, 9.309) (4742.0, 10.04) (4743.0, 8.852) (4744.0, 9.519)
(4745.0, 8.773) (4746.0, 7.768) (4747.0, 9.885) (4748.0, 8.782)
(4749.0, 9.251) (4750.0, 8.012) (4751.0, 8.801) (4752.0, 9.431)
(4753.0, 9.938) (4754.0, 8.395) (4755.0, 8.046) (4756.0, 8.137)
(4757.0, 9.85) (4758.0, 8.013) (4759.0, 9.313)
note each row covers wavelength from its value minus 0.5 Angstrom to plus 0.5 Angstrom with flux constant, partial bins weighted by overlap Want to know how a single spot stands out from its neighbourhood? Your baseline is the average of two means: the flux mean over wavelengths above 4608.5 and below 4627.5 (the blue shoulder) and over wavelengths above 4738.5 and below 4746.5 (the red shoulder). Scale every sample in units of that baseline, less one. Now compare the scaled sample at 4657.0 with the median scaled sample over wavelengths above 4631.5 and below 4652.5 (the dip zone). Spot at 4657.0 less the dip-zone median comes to 0.13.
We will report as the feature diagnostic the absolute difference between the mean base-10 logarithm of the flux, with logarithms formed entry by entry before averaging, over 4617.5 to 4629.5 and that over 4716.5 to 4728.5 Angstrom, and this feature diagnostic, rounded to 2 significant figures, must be 0.015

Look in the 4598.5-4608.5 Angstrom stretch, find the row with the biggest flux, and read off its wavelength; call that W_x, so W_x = 4602.0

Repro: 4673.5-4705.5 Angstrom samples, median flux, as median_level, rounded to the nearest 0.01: 8.41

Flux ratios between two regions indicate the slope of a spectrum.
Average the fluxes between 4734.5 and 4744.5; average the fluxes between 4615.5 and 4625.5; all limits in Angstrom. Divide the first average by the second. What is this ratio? 0.92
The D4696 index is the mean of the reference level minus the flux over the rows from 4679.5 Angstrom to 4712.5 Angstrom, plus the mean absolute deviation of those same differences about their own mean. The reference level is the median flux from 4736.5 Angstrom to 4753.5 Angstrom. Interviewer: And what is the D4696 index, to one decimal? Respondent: 1.0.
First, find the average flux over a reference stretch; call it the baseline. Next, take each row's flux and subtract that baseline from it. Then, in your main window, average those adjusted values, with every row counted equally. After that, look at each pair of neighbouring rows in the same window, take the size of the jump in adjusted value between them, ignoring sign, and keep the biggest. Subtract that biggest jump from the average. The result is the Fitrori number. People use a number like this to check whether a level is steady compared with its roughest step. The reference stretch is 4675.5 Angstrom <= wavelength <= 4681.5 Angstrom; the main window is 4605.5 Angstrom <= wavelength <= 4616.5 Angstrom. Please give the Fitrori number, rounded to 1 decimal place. -2.6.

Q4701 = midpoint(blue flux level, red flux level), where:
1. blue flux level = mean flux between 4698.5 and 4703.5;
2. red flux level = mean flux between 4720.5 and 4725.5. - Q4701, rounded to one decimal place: 9.0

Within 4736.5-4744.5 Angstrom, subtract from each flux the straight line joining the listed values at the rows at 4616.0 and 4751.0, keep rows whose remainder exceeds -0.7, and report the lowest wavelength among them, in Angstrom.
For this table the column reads 4738.0 Angstrom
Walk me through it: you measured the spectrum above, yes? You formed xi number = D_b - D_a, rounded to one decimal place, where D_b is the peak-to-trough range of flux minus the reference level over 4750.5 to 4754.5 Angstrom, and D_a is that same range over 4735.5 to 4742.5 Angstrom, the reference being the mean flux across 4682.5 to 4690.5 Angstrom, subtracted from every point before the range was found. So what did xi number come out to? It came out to -1.2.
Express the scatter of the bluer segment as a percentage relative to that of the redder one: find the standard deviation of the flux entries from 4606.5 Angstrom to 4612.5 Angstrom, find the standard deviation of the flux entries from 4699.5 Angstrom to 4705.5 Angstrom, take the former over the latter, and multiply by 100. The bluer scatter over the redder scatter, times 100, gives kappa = 30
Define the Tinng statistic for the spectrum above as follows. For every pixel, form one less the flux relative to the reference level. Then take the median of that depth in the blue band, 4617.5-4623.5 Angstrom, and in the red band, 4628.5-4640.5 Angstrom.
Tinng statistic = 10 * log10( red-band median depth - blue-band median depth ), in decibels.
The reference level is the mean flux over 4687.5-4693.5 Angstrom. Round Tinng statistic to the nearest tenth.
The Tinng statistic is -8.9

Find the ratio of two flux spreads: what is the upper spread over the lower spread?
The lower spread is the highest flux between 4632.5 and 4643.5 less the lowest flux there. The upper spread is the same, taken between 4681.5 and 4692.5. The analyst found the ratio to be 1.5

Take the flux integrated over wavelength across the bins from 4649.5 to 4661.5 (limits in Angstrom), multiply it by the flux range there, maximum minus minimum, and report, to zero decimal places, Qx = 352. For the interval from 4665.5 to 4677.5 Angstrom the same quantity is 247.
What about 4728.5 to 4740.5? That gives 290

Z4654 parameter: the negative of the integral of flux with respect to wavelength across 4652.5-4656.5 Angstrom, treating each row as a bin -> -37.4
